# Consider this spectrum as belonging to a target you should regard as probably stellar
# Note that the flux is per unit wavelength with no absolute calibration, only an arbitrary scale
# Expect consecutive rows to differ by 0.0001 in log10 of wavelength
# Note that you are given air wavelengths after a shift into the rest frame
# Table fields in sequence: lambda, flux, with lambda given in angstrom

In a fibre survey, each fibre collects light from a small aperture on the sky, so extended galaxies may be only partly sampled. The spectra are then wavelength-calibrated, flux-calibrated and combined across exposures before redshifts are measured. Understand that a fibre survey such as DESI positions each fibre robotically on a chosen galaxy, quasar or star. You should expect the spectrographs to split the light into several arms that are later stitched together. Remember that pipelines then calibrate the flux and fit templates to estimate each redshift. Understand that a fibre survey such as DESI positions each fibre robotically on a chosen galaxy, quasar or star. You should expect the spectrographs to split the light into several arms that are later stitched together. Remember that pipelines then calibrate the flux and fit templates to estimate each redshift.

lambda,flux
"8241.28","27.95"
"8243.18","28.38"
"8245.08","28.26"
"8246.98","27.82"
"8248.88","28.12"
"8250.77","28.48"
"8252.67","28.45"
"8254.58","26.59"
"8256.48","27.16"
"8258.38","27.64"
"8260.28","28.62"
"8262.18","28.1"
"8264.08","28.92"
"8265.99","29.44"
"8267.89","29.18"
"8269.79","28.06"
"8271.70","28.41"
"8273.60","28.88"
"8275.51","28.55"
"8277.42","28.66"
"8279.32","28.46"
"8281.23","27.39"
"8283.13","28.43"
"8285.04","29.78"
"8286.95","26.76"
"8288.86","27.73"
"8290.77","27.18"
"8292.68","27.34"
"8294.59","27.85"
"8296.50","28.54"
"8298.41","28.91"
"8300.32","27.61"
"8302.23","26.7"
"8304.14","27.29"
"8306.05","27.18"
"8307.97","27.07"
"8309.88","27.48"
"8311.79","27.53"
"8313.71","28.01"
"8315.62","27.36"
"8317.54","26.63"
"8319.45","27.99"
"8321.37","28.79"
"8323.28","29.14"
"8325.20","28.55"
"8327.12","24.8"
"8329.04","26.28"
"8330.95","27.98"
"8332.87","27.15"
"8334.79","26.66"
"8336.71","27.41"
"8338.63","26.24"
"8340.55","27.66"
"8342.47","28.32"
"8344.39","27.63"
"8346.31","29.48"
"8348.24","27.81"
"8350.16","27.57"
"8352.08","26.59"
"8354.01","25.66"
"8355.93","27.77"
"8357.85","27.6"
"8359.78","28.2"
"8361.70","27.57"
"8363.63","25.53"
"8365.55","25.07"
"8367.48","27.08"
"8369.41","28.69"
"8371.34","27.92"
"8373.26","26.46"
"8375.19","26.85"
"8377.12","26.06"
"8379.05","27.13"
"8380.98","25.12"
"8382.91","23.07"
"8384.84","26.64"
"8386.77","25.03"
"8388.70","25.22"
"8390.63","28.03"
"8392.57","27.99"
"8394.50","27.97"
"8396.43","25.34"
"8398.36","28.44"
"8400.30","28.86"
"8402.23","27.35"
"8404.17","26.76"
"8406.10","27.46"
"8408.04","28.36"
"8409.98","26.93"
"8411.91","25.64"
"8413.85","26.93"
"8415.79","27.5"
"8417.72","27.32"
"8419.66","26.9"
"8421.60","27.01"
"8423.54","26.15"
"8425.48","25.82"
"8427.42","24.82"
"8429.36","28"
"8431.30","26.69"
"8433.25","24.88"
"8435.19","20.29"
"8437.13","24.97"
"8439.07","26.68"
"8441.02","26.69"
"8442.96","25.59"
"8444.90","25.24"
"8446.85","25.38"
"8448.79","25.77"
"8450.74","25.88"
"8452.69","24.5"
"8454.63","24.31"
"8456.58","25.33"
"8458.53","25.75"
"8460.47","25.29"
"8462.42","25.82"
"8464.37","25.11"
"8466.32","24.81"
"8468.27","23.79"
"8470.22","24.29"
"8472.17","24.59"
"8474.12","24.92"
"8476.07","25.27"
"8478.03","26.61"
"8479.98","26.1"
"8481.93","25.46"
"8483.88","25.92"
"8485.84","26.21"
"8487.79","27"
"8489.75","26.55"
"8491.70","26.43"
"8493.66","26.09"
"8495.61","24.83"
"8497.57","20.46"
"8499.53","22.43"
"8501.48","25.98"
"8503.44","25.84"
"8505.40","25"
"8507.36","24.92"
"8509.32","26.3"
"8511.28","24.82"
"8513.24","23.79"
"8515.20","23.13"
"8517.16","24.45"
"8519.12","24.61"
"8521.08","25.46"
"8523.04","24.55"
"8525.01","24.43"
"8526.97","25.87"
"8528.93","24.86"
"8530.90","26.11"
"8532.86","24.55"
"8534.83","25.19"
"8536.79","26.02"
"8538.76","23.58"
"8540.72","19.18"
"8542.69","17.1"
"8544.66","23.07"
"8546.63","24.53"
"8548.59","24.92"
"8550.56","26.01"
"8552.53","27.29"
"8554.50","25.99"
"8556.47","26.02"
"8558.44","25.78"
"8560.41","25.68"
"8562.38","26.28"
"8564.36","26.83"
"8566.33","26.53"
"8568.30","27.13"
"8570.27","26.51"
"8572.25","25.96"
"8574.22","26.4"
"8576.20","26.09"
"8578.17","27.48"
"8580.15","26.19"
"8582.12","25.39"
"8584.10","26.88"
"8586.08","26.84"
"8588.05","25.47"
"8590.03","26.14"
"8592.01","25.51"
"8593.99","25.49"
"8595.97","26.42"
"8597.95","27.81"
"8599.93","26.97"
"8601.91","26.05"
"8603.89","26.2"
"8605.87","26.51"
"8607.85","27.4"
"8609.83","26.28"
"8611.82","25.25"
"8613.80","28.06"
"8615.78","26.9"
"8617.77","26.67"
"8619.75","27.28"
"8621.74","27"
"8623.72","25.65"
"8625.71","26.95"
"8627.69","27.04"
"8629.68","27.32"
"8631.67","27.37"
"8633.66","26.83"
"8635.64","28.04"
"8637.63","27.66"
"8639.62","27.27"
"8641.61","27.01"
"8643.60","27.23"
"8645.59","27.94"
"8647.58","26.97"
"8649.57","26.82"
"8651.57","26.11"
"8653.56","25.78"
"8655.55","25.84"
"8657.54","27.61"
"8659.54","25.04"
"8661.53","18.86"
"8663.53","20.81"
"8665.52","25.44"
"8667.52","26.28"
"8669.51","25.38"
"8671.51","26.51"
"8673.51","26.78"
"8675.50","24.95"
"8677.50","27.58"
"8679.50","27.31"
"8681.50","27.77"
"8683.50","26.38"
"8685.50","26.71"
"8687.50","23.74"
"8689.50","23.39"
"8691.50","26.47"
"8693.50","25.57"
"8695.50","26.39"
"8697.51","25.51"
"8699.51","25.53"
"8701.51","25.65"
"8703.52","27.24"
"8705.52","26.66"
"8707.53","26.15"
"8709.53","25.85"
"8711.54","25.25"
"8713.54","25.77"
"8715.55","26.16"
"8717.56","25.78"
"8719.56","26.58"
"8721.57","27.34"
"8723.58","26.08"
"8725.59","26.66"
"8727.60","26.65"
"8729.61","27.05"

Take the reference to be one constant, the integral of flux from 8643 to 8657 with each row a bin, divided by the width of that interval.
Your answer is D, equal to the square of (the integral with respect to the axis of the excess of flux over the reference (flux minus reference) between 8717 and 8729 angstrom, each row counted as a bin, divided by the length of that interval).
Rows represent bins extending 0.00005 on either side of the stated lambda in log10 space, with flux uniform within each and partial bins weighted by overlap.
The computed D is 0.0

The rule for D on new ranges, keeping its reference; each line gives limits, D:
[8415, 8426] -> 0.0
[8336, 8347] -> 1.1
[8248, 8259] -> 1.1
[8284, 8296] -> 1.2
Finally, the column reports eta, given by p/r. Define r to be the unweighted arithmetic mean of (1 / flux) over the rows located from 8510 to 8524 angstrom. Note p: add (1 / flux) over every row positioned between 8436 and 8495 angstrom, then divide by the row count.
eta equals 0.96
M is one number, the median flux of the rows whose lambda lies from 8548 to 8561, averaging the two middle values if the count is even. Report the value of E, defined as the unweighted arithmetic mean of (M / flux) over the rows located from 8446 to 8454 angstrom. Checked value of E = 1.02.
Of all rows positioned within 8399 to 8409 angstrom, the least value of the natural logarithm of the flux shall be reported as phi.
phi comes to 3.29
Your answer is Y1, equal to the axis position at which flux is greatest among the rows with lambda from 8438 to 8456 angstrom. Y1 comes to 8441.02 angstrom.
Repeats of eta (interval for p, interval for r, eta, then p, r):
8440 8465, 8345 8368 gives 1.07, 0.0393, 0.0369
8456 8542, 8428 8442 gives 1.01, 0.0402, 0.0397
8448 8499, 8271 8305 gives 1.11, 0.0397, 0.0357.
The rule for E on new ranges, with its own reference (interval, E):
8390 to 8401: 0.94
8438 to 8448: 1.00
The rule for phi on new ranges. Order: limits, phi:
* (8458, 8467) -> 3.21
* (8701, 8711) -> 3.24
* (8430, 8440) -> 3.01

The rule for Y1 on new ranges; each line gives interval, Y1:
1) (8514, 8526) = 8521.08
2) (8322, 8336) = 8323.28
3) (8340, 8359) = 8346.31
